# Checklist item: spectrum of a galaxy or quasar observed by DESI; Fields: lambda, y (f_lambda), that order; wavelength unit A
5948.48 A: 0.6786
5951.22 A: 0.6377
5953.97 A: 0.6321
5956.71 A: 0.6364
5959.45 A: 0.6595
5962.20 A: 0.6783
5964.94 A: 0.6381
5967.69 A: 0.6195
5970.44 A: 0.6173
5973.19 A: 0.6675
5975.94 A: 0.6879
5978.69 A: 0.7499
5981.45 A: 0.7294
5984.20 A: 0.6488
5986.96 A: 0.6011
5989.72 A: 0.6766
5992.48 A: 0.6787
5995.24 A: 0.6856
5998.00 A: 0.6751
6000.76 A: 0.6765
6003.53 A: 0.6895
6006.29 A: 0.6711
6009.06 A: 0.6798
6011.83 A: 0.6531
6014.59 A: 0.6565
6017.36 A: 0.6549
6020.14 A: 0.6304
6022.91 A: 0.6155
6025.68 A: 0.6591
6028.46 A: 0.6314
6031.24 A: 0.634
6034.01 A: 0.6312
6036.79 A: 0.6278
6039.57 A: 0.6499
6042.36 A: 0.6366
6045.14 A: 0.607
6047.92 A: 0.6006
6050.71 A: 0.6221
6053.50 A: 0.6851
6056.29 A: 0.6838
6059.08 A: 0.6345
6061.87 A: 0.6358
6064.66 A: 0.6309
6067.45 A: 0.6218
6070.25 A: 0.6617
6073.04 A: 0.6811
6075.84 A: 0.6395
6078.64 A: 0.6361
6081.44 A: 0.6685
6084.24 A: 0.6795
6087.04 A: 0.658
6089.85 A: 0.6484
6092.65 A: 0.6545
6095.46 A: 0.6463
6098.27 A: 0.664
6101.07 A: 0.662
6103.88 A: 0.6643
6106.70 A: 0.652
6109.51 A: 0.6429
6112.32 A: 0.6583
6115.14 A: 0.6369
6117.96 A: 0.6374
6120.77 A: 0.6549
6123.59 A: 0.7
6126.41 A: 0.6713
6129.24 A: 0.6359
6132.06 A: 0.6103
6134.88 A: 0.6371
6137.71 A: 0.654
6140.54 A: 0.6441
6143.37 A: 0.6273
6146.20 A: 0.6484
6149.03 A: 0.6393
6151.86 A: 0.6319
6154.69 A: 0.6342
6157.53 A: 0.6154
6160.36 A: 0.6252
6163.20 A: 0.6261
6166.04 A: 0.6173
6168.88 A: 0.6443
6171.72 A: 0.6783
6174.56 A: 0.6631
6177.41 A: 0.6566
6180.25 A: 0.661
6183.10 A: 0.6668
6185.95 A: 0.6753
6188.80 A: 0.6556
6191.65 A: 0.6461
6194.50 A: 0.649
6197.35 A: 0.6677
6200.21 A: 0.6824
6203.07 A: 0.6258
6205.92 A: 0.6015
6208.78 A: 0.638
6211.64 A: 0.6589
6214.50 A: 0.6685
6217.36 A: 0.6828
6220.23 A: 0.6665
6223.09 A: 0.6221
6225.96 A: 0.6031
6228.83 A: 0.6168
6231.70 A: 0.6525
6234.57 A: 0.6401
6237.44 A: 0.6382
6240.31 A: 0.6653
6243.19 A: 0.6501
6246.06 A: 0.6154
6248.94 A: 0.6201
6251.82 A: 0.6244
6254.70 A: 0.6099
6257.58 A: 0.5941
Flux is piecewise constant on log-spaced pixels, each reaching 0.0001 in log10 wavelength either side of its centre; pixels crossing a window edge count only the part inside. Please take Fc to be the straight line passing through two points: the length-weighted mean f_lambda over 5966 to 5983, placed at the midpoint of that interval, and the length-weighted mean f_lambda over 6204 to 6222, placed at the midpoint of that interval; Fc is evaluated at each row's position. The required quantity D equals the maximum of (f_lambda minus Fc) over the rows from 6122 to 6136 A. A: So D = 0.039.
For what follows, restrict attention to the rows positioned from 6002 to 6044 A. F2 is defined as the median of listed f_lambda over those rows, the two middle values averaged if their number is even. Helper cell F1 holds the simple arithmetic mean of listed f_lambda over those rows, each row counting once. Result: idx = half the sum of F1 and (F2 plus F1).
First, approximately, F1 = 0.648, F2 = 0.650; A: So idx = 0.973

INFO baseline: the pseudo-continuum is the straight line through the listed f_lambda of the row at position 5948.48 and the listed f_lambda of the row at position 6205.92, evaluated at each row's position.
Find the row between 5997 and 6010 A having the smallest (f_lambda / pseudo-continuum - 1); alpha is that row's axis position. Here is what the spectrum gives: 6006.29 A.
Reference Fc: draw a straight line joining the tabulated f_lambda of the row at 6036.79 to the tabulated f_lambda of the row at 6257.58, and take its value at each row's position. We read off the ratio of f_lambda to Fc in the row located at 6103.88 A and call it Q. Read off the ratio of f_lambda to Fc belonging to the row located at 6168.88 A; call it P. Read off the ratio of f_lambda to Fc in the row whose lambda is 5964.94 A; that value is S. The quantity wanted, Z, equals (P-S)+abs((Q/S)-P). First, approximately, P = 1.06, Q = 1.08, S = 1.00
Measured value 0.08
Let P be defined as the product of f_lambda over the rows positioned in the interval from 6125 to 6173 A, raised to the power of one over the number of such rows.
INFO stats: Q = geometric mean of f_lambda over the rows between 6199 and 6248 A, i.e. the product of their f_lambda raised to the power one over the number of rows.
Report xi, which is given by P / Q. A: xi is 0.99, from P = 0.637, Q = 0.642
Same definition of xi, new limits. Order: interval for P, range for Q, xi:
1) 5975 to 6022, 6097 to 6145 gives 1.03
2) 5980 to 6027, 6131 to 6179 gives 1.04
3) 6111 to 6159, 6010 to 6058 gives 1.01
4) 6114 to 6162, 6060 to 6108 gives 0.98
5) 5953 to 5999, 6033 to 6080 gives 1.04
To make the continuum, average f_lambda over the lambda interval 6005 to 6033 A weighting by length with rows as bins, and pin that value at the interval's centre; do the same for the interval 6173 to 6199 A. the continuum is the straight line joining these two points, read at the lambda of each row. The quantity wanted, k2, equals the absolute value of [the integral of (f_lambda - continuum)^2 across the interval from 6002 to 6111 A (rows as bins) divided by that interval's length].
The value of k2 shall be 0.0005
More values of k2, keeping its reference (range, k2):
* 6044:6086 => 0.0008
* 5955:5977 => 0.0006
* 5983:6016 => 0.0009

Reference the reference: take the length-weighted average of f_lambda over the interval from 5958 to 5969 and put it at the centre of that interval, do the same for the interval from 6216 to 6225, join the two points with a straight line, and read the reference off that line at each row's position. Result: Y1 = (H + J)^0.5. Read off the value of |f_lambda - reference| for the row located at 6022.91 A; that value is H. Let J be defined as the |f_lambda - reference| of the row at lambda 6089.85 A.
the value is 0.194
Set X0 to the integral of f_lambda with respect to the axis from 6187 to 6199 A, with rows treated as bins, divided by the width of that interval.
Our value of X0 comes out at 0.656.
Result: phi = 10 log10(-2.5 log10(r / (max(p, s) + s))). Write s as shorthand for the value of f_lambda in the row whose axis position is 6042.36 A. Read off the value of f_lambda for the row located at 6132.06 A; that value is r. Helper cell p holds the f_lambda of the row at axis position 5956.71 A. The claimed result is -0.98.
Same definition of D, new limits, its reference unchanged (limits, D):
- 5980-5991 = 0.053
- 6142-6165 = -0.011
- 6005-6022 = 0.006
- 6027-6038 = -0.037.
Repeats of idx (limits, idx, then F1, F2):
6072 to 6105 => 0.989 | 0.659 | 0.660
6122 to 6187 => 0.968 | 0.646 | 0.644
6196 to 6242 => 0.969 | 0.646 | 0.646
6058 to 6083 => 0.964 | 0.646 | 0.636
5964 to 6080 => 0.977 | 0.653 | 0.649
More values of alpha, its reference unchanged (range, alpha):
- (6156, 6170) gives 6157.53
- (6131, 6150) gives 6132.06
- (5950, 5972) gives 5970.44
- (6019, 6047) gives 6045.14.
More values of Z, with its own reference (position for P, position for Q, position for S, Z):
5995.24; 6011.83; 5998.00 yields 0.13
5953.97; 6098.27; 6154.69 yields -0.01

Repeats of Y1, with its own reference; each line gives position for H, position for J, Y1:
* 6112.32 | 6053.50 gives 0.202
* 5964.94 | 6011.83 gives 0.119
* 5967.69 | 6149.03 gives 0.207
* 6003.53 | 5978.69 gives 0.374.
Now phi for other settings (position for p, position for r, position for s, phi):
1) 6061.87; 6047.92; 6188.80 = -0.72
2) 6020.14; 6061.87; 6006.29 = -0.91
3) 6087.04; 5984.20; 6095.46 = -1.20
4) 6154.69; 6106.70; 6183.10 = -1.10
